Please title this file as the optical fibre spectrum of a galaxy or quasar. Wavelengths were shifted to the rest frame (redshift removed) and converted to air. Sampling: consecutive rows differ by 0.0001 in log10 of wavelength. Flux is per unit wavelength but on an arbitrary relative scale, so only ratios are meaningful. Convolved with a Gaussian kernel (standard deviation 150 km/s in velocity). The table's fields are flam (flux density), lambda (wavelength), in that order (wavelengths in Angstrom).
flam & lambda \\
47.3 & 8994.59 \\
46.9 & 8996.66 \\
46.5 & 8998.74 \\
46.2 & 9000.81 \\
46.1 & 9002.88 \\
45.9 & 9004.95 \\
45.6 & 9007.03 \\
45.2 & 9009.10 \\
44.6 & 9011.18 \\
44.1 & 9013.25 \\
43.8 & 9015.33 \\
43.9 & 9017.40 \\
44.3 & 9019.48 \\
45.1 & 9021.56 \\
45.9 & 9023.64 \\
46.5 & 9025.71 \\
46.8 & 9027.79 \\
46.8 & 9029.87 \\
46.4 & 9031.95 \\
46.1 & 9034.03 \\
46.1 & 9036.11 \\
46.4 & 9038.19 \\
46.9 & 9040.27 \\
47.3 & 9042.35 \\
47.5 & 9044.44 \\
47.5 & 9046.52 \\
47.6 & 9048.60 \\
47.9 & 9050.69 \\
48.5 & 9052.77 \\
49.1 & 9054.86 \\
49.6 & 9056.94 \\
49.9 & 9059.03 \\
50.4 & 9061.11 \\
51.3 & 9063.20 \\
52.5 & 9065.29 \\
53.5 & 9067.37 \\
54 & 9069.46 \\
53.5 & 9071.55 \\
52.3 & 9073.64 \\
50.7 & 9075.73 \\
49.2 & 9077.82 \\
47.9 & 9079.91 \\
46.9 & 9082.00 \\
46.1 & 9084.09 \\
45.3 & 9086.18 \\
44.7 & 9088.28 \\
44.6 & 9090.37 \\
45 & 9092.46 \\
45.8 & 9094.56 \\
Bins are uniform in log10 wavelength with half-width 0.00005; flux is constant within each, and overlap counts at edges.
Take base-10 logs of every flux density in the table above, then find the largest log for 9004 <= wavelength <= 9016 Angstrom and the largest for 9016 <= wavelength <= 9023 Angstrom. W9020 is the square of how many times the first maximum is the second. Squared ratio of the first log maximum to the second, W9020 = 1.01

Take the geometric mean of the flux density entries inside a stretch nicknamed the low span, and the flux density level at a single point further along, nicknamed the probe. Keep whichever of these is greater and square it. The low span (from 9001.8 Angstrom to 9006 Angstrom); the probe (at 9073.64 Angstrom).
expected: 2735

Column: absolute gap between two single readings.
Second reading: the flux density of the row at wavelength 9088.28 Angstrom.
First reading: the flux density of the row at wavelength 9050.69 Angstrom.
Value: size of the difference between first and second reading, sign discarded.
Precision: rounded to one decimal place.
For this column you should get 3.2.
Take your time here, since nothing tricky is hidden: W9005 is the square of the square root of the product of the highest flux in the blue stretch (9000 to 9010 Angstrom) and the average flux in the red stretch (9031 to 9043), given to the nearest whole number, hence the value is 2150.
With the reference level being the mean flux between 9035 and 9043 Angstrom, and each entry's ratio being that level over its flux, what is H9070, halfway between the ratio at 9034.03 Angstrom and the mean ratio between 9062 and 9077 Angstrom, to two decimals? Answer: 0.95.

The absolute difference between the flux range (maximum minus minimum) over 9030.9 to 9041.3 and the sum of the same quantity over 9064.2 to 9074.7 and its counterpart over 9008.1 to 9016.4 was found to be 2.3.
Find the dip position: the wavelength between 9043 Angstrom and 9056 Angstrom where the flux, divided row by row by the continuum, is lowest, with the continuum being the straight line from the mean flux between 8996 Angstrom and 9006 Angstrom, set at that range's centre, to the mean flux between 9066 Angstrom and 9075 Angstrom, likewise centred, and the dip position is 9048.60 Angstrom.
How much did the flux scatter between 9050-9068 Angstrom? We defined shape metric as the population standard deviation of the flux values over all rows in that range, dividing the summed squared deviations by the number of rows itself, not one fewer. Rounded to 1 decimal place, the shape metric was 1.7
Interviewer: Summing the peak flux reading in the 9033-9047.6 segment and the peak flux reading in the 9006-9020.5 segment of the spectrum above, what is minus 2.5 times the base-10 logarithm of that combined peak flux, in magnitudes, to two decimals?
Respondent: -4.92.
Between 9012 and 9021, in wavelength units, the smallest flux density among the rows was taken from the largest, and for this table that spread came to 0.5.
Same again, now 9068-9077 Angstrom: 3.3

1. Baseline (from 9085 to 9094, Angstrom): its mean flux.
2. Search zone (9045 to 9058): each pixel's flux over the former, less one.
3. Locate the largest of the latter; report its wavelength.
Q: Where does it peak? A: 9056.94 Angstrom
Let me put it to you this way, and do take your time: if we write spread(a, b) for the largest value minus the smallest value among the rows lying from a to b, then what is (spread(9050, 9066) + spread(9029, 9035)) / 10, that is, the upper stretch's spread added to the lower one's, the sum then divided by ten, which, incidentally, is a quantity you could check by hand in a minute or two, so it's 0.53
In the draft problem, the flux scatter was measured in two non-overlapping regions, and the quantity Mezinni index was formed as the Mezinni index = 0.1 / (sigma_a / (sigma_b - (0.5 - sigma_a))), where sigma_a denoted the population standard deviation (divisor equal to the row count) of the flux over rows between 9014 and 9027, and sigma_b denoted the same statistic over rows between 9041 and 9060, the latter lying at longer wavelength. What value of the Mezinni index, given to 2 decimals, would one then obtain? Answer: 0.14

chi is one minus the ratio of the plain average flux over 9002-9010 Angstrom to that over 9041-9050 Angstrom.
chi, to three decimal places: 0.037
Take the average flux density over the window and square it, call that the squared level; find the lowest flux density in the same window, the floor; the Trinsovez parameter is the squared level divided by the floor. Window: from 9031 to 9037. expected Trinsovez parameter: 46.3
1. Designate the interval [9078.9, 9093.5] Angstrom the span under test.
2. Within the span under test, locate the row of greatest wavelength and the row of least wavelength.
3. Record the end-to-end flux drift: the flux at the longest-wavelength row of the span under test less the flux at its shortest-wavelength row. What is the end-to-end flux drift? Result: -3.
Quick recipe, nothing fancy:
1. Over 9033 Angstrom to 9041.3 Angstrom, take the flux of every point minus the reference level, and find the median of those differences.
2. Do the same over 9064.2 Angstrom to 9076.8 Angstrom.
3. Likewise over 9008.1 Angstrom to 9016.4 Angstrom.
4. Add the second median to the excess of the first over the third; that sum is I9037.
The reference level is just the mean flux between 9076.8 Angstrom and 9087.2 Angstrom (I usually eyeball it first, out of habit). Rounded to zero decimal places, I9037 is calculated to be 8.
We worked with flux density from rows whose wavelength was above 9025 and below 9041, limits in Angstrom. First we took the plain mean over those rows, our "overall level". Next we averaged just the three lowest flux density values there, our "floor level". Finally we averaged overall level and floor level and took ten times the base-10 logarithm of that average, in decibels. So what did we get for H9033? 16.7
